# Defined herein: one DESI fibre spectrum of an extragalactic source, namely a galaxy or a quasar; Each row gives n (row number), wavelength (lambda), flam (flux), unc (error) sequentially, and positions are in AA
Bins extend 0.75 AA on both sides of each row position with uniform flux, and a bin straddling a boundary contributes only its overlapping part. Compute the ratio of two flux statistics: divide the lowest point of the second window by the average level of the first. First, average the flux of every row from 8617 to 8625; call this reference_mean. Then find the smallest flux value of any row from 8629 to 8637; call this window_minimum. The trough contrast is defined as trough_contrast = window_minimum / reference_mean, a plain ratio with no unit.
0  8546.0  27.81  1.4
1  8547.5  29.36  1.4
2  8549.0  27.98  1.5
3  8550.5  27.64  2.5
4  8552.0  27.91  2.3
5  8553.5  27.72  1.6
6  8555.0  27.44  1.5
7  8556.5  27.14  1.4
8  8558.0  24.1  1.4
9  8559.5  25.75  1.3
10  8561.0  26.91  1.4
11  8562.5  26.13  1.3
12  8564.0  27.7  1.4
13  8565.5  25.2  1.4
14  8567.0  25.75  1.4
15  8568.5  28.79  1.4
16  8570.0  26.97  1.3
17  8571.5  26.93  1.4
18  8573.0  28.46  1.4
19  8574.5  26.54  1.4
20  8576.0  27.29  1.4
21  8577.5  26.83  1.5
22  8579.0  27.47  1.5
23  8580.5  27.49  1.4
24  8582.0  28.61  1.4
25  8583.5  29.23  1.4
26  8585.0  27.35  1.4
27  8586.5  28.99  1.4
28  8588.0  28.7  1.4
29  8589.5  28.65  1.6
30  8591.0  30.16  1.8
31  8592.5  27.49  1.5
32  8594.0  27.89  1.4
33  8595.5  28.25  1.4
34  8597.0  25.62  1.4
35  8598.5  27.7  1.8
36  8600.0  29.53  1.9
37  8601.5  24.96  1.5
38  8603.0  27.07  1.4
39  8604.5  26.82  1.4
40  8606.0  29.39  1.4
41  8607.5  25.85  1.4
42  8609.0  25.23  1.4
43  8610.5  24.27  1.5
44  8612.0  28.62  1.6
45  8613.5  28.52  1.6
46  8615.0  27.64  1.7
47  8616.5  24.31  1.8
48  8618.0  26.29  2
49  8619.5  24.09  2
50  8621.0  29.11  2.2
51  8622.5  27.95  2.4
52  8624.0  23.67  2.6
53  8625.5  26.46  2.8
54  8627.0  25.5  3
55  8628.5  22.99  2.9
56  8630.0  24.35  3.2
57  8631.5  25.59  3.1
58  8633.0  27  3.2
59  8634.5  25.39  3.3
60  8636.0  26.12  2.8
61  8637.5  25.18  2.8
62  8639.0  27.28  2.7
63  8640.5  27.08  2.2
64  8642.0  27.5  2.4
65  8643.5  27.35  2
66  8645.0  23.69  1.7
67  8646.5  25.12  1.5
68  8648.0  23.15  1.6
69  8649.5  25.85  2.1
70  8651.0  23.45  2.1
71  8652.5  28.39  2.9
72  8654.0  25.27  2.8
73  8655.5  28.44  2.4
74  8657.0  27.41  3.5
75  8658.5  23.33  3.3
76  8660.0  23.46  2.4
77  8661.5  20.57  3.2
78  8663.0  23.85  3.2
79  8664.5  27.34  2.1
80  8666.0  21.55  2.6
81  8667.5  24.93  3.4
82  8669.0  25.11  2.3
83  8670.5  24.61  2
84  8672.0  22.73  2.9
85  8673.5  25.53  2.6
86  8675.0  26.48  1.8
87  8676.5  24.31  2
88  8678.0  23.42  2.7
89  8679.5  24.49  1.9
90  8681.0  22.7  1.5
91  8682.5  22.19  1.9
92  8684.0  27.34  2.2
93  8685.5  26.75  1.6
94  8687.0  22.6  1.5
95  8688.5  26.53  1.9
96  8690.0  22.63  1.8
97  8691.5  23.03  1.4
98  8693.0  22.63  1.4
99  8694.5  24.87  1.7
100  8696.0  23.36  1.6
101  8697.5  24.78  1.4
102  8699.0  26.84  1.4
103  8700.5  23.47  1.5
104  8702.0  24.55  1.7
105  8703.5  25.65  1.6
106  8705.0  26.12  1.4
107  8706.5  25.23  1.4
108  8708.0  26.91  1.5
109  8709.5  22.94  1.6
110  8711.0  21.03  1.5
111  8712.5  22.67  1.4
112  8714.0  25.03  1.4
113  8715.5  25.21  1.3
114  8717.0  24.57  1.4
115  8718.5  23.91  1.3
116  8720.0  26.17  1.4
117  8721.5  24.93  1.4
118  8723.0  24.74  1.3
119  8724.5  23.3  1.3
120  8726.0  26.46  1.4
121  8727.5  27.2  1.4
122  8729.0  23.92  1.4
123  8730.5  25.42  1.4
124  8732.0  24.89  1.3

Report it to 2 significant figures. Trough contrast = 0.93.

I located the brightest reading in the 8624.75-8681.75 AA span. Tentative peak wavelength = 8655.5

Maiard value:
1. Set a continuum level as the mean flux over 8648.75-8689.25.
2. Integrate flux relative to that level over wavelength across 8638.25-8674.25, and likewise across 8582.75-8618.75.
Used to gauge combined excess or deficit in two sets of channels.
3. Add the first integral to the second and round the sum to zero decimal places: 109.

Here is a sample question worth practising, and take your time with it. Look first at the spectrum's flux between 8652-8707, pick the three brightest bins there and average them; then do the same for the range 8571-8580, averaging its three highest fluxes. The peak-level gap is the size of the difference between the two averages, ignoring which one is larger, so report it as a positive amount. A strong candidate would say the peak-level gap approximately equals 0.3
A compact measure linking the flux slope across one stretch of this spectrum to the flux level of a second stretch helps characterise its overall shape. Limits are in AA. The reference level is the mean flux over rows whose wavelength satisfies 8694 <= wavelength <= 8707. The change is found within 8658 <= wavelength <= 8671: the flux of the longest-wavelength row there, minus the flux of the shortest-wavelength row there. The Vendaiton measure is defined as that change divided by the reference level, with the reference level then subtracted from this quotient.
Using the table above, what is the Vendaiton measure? -24.9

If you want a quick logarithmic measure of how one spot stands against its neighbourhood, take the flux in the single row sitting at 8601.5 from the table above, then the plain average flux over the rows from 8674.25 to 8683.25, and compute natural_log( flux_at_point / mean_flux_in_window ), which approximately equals 0.042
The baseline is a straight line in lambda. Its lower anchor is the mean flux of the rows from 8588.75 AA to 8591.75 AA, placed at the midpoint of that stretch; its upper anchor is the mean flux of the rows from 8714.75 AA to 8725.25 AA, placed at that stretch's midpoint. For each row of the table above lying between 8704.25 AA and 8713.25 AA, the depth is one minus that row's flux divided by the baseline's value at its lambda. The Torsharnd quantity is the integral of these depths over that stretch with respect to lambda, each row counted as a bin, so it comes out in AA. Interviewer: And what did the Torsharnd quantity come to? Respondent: 0.34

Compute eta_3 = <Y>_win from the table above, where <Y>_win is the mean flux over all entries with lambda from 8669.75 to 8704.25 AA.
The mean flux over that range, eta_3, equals 24.4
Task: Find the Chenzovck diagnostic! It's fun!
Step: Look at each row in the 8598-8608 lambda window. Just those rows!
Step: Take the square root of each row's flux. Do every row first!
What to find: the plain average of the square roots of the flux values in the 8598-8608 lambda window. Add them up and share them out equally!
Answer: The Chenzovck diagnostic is 5.23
